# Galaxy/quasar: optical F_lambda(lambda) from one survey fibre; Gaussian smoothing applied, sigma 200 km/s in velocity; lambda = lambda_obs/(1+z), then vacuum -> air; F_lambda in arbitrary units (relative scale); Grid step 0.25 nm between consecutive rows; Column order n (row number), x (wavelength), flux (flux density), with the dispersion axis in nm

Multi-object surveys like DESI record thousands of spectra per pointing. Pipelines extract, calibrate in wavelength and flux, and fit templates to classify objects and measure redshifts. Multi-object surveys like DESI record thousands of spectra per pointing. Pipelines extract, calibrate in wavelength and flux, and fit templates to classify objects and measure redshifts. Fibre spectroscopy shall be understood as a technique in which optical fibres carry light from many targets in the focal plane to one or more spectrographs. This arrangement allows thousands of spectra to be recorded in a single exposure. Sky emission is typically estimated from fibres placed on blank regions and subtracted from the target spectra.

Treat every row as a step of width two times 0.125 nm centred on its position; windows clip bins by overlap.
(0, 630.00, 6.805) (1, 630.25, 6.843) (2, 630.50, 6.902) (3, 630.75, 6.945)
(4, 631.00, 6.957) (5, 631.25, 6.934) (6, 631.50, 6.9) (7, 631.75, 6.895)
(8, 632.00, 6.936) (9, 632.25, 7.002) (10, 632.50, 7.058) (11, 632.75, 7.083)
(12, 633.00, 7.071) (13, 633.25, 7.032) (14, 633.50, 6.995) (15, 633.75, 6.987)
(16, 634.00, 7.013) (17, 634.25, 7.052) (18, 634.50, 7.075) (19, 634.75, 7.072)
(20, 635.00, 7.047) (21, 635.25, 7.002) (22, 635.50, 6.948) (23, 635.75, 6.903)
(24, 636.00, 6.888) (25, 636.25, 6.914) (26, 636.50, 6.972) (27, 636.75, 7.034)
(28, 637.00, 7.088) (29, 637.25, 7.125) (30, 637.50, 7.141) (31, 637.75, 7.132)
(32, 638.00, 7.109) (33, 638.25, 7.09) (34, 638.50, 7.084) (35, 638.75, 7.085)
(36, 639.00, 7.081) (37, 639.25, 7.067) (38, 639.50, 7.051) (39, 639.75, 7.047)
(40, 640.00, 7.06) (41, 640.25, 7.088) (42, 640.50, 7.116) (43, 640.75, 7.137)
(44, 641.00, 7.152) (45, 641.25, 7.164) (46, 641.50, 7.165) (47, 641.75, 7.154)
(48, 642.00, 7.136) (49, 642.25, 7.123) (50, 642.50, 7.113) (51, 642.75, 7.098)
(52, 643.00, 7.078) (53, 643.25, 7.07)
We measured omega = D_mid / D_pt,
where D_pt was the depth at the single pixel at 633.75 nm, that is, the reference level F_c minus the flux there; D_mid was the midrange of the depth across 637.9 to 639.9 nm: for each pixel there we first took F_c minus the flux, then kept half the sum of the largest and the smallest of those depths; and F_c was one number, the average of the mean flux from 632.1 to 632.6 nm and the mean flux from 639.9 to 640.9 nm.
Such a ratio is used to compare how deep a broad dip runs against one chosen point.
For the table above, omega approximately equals -0.2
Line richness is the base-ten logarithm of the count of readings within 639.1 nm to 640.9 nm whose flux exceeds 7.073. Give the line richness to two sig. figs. 0.48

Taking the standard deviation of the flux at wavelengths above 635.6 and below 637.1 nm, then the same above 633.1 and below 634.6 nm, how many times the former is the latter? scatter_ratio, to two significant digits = 0.42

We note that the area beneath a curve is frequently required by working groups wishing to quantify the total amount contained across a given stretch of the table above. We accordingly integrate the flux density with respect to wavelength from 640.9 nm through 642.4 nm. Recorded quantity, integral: 11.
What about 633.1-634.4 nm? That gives 9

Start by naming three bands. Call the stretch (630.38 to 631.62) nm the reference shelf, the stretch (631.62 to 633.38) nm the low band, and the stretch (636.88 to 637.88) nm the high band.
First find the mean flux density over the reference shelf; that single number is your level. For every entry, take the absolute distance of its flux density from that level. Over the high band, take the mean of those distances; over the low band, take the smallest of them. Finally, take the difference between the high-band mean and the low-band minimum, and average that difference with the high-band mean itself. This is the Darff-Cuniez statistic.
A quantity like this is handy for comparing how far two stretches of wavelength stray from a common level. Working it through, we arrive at 0.190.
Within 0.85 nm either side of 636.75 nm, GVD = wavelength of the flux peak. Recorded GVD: 637.50 nm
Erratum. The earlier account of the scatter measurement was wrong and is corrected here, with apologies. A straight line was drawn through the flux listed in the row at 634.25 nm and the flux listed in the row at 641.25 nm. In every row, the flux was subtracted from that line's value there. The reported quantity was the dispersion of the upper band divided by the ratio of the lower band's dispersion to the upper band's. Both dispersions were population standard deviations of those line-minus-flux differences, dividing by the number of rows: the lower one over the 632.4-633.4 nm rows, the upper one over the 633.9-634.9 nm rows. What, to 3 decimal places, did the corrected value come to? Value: 0.020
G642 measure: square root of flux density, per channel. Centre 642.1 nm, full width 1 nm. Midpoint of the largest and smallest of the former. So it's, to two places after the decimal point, 2.67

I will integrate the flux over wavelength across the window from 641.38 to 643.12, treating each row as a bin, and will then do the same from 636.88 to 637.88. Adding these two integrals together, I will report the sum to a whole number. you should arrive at 20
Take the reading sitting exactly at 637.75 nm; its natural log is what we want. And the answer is 1.96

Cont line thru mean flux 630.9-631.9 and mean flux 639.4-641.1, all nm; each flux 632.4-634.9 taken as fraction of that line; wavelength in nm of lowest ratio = 633.75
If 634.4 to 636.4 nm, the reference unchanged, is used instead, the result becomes 636.00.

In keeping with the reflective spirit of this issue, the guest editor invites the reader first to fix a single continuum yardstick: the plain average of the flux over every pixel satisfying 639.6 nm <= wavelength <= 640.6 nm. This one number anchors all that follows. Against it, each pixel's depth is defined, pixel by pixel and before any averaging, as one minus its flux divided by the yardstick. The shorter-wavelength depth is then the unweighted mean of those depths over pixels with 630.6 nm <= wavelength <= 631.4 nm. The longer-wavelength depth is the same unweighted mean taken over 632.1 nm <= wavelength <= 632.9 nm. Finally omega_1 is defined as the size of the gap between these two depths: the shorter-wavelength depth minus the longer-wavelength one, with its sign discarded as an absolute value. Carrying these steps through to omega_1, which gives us 0.0145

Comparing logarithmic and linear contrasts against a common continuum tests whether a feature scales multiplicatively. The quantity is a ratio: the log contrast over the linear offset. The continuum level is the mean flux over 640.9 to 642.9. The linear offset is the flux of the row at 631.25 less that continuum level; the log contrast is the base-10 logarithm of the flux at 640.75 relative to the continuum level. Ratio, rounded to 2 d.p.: 0.00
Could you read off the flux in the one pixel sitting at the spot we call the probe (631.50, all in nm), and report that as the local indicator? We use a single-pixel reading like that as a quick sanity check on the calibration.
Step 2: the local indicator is 6.9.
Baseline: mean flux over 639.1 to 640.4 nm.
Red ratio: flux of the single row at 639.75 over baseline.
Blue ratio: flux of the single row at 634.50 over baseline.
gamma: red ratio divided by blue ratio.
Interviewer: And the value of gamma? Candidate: 1.00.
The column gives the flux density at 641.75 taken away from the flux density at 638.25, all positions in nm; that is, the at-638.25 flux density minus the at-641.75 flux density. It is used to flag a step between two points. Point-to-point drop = -0.06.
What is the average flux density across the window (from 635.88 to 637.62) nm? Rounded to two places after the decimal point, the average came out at 7.02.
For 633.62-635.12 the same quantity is 7.04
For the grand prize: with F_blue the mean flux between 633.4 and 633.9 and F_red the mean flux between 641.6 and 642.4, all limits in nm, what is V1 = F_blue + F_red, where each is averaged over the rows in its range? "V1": 14.1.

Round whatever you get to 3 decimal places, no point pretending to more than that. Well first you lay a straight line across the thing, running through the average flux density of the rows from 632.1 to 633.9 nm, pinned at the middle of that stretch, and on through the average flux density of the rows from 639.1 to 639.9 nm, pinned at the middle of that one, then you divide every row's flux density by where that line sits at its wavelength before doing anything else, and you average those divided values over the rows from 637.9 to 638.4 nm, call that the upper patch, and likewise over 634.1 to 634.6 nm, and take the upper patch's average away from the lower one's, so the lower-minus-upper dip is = -0.003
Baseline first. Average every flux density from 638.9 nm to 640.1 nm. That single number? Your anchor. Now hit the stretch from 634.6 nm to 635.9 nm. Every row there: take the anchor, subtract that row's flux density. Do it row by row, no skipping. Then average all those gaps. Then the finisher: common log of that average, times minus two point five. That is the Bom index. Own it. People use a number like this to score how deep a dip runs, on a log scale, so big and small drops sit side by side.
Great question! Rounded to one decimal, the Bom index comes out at 2.9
